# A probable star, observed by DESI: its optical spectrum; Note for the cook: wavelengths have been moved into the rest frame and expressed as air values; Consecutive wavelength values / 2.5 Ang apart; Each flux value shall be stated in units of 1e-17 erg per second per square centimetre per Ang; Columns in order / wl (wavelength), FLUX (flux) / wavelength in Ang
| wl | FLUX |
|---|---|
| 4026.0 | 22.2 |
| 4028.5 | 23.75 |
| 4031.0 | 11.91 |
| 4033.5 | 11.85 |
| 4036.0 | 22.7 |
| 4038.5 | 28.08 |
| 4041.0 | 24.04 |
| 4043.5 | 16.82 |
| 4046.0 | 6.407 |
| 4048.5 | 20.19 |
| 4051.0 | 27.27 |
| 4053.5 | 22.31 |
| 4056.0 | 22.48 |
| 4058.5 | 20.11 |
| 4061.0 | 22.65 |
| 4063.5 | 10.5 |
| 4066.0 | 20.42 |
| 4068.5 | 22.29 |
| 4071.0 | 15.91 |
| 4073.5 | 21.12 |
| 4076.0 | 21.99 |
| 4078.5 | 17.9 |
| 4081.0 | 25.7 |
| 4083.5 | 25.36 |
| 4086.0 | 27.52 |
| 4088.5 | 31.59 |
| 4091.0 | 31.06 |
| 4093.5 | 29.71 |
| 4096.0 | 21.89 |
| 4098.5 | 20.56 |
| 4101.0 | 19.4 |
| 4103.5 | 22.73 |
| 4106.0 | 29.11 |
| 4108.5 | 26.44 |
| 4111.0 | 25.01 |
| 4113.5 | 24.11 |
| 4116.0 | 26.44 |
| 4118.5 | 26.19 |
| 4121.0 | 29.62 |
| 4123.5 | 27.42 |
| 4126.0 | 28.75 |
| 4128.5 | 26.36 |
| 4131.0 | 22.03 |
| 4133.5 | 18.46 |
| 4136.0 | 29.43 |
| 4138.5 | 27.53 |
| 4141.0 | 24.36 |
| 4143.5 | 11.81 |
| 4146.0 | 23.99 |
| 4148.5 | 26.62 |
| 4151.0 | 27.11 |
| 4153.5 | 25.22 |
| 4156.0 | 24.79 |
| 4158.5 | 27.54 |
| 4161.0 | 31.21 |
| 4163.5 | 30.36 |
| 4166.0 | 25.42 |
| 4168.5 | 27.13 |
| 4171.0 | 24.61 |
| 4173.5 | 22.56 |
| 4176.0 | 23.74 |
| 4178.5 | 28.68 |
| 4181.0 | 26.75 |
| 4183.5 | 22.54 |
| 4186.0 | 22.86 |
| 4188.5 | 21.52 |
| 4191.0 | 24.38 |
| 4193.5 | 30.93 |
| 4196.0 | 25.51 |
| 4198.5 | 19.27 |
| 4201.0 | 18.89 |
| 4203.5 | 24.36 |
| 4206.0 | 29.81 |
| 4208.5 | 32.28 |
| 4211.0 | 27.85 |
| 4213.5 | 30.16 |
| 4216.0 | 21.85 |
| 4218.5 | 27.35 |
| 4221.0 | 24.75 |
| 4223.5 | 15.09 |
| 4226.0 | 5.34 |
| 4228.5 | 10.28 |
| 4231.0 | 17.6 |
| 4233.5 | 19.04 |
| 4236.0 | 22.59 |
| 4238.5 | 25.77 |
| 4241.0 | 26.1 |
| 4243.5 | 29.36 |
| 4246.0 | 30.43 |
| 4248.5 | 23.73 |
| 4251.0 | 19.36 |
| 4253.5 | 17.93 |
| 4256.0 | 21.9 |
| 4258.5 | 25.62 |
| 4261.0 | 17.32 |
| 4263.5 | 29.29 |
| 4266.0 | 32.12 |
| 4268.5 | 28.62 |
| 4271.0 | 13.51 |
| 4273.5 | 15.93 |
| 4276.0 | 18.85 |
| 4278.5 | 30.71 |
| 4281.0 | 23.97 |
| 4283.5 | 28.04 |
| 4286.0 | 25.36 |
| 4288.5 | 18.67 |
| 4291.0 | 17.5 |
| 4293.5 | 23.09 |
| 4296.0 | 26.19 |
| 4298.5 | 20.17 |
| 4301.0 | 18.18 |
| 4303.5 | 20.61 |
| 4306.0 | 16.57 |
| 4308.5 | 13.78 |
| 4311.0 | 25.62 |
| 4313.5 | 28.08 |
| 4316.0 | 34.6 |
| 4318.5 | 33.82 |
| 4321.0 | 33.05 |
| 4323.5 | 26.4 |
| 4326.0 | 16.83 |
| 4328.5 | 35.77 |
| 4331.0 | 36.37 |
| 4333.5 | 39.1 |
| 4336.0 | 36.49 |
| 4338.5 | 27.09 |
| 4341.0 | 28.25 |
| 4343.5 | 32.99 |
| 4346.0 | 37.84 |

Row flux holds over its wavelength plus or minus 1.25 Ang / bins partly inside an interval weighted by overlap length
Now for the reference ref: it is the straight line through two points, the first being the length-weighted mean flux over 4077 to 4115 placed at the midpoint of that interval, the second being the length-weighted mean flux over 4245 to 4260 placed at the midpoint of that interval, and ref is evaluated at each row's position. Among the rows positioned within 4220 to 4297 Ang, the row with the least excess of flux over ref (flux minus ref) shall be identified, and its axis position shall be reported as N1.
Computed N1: 4226.0 Ang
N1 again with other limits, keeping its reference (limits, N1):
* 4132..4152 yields 4143.5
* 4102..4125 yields 4103.5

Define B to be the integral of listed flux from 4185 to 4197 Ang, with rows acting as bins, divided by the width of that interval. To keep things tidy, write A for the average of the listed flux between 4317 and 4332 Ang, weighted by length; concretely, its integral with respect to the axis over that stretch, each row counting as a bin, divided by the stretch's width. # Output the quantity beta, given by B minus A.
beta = -5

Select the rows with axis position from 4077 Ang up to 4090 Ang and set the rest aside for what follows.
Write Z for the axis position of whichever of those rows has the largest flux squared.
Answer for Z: 4088.5 Ang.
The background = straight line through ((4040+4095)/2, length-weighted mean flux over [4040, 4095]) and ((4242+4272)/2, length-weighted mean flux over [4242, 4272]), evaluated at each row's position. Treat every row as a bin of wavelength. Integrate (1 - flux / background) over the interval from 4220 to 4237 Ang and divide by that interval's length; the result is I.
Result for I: 0.32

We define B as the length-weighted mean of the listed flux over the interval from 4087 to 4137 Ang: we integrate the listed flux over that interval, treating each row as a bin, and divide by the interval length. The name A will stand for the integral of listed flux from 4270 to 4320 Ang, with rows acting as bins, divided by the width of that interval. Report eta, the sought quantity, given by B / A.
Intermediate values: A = 22.8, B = 25.81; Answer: 1.13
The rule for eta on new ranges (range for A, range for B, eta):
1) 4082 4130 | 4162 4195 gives 0.97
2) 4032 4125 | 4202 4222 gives 1.19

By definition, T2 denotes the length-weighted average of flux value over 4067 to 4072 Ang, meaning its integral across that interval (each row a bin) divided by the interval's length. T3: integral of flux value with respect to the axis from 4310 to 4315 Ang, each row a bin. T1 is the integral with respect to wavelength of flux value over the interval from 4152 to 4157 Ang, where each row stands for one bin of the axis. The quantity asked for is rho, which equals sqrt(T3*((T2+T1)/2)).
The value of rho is 99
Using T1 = 126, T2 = 19.3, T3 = 136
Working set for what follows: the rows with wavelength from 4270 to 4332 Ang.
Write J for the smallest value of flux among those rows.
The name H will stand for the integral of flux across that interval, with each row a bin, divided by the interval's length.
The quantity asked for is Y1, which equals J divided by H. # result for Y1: 0.56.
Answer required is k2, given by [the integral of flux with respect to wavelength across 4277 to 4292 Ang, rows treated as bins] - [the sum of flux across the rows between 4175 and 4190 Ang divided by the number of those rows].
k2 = 337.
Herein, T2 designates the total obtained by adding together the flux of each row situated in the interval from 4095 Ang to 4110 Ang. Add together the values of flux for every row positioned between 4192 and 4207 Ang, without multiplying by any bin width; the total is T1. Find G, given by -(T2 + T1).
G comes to -289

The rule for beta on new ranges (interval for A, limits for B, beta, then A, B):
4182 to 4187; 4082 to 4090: 5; 22.9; 28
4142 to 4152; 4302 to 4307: -4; 22.3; 19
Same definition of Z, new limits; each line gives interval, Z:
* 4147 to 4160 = 4158.5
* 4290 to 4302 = 4296.0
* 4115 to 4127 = 4121.0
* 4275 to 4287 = 4278.5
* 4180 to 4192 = 4181.0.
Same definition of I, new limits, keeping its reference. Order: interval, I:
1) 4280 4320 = 0.05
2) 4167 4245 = 0.00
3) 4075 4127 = -0.15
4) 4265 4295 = 0.06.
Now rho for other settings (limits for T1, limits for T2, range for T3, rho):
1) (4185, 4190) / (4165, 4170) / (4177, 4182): 97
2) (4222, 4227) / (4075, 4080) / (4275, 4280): 69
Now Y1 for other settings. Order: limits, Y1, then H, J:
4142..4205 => 0.48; 24.7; 11.81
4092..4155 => 0.48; 24.8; 11.81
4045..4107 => 0.29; 22.3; 6.407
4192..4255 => 0.23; 23.0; 5.34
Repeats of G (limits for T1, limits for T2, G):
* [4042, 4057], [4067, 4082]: -240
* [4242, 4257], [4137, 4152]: -284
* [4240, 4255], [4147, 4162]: -309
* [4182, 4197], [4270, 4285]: -279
